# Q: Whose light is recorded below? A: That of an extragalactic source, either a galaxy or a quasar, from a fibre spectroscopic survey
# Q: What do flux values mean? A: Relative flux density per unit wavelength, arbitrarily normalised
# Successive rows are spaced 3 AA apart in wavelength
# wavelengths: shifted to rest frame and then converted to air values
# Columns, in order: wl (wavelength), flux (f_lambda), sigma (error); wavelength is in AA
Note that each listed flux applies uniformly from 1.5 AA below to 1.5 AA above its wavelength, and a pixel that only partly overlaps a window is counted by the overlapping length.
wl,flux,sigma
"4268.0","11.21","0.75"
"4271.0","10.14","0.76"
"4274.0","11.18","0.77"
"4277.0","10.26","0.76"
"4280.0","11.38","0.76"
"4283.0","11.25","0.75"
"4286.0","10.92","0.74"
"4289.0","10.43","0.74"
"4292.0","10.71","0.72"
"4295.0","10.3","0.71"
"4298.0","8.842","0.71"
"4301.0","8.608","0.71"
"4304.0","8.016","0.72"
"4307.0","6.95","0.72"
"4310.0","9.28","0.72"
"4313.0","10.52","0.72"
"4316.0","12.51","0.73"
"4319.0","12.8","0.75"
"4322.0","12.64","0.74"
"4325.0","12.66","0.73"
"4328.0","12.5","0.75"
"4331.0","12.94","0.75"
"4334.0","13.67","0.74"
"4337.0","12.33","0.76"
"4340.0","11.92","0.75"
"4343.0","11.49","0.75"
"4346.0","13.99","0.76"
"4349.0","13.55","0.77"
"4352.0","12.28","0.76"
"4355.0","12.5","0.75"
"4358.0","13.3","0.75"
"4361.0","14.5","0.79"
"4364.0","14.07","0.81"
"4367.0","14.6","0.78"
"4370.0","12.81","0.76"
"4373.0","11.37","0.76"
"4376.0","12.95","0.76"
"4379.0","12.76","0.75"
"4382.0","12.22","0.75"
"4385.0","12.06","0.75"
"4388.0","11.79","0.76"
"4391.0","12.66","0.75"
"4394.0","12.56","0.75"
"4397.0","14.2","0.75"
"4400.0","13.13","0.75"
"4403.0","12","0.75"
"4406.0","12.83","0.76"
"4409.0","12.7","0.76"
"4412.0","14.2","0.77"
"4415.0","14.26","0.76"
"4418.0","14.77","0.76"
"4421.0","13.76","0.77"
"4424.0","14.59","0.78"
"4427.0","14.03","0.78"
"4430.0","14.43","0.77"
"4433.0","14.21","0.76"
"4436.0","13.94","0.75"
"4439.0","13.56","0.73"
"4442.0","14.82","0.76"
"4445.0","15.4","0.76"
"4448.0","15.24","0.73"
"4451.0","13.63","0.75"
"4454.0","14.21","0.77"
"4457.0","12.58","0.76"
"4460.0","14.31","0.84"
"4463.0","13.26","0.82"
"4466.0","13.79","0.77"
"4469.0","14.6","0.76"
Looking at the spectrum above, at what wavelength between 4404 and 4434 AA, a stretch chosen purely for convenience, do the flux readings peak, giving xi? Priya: 4418.0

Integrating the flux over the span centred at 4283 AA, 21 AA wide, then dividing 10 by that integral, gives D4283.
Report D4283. 0.044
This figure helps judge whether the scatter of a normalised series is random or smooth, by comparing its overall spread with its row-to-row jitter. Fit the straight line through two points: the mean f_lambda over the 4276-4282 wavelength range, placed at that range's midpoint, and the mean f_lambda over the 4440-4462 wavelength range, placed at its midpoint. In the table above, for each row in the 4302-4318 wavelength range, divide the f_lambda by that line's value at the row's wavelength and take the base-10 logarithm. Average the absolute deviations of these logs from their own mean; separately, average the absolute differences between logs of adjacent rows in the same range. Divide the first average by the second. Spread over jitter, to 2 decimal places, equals 0.92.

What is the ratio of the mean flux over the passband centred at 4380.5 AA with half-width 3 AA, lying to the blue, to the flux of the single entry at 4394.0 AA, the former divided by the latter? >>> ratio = 0.99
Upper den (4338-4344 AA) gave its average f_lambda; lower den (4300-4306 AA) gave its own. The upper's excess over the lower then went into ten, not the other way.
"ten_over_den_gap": 3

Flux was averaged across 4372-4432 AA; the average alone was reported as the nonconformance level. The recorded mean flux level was 13.2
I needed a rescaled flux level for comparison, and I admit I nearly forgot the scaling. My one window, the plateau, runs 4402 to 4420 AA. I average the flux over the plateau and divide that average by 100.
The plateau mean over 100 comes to 0.135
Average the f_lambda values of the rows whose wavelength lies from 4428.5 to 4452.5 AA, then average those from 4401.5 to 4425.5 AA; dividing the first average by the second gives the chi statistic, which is 1.06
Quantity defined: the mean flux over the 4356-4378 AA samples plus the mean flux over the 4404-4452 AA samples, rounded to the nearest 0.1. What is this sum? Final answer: 27.5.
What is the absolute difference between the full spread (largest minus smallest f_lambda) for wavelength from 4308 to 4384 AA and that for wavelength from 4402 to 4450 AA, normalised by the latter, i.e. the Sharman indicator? 0.6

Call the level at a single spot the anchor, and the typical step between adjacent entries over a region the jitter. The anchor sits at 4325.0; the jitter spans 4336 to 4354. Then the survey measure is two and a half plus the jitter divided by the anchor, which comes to 2.58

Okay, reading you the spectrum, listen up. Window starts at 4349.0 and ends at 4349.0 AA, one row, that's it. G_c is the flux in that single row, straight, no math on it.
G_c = 13.55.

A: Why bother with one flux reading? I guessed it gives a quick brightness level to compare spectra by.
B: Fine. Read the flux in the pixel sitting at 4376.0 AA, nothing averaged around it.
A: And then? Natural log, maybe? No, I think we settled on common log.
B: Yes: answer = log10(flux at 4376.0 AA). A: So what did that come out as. 1.11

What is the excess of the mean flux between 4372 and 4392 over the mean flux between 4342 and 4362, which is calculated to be -0.8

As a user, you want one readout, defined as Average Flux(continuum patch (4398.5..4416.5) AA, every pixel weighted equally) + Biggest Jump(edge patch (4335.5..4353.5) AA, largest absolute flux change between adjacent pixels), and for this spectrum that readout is 15.7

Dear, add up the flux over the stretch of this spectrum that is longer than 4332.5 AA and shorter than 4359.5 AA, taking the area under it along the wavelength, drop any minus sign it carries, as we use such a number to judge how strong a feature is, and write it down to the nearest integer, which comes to 345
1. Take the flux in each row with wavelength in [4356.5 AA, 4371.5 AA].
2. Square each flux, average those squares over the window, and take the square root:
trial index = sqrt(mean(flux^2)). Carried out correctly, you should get 13.9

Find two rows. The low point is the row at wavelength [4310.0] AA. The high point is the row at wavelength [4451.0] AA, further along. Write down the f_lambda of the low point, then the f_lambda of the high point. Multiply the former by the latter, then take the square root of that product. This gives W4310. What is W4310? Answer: 11.2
